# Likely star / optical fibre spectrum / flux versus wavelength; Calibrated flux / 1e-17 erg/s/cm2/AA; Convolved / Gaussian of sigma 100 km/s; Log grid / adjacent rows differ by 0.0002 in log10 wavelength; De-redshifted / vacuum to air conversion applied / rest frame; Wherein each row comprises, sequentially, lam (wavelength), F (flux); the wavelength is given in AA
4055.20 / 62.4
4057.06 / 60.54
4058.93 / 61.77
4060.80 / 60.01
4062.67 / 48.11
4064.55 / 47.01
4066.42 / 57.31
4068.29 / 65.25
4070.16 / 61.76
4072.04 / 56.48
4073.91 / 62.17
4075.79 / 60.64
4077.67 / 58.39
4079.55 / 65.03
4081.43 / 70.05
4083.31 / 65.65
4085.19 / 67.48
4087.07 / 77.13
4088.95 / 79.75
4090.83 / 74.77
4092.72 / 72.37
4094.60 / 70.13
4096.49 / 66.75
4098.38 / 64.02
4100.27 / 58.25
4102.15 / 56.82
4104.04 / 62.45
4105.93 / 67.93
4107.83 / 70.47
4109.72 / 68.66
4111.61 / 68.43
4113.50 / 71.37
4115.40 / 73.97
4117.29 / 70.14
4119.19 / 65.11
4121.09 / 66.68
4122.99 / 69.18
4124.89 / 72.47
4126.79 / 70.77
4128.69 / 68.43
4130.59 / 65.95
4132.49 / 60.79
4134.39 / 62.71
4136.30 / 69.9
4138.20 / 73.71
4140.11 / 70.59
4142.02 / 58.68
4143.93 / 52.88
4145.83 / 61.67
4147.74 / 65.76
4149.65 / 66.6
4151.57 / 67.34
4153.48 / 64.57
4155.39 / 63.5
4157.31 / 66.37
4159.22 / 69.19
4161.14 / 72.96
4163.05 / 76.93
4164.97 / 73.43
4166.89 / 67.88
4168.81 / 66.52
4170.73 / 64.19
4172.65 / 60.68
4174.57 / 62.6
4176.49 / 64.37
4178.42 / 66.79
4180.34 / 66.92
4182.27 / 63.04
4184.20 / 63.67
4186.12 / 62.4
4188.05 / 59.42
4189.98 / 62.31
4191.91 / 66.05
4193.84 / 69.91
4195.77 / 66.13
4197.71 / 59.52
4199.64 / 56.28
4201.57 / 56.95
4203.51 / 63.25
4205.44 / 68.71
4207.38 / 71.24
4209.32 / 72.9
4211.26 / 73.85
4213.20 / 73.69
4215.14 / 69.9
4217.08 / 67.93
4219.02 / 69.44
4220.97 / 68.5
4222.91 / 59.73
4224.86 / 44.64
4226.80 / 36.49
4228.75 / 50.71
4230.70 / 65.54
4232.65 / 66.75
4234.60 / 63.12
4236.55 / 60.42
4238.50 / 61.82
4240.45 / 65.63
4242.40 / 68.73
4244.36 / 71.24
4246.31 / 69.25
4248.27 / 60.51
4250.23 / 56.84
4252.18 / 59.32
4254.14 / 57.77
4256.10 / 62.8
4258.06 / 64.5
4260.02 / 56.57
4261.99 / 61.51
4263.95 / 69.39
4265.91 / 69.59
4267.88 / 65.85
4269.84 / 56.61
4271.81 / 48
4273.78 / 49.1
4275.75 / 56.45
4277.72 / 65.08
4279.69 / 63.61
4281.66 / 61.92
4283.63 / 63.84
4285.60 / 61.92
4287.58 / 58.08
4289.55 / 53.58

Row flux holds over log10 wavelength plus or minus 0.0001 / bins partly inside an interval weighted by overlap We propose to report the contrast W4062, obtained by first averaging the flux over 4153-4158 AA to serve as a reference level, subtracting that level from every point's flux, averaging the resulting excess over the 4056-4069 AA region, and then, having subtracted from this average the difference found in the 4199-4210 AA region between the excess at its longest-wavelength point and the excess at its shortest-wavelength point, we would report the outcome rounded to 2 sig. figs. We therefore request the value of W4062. -24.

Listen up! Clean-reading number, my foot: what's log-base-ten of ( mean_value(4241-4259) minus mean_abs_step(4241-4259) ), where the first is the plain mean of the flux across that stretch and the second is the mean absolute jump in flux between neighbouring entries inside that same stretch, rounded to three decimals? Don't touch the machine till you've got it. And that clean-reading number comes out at 1.778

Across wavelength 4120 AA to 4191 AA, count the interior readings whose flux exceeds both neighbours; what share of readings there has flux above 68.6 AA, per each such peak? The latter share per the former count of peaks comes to 0.05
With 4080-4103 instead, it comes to 0.50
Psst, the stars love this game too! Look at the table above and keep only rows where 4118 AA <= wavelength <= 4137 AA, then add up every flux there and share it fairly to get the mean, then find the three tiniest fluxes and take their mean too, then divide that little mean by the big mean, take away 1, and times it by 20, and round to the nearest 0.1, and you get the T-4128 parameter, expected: -1.3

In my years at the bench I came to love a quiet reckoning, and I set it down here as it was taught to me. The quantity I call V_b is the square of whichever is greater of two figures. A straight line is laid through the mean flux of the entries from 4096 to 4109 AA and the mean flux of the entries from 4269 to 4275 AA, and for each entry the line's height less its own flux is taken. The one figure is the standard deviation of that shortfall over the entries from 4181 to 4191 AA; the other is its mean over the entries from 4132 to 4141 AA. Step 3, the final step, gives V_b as 2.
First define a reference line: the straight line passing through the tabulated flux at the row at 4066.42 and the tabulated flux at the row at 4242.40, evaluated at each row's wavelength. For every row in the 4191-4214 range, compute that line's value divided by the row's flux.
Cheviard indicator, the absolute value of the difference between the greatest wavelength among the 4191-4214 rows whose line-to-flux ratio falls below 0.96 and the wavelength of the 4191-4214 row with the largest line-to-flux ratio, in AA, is 13.6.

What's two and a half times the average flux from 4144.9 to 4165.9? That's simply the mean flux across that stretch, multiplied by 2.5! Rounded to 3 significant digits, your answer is 170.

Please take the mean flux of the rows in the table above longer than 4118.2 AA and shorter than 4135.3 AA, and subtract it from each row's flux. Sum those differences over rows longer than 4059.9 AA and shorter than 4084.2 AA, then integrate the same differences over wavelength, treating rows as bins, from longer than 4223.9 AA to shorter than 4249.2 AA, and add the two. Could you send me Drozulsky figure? -257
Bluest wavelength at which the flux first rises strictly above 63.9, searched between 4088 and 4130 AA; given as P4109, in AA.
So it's 4088.95 AA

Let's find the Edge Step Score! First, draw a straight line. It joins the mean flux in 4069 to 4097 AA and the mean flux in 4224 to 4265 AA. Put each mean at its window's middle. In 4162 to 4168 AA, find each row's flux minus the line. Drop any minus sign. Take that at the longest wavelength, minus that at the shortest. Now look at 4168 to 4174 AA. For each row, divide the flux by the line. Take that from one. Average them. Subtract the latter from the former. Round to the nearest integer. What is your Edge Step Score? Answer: -9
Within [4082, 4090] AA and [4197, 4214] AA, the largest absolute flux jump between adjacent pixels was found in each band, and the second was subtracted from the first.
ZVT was 3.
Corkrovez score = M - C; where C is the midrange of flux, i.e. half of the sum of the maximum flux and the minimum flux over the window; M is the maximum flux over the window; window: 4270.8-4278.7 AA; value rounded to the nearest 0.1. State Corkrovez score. 8.5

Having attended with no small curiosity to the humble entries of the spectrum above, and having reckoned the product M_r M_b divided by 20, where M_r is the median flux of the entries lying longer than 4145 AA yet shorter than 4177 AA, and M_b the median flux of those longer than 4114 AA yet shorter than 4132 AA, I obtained 230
